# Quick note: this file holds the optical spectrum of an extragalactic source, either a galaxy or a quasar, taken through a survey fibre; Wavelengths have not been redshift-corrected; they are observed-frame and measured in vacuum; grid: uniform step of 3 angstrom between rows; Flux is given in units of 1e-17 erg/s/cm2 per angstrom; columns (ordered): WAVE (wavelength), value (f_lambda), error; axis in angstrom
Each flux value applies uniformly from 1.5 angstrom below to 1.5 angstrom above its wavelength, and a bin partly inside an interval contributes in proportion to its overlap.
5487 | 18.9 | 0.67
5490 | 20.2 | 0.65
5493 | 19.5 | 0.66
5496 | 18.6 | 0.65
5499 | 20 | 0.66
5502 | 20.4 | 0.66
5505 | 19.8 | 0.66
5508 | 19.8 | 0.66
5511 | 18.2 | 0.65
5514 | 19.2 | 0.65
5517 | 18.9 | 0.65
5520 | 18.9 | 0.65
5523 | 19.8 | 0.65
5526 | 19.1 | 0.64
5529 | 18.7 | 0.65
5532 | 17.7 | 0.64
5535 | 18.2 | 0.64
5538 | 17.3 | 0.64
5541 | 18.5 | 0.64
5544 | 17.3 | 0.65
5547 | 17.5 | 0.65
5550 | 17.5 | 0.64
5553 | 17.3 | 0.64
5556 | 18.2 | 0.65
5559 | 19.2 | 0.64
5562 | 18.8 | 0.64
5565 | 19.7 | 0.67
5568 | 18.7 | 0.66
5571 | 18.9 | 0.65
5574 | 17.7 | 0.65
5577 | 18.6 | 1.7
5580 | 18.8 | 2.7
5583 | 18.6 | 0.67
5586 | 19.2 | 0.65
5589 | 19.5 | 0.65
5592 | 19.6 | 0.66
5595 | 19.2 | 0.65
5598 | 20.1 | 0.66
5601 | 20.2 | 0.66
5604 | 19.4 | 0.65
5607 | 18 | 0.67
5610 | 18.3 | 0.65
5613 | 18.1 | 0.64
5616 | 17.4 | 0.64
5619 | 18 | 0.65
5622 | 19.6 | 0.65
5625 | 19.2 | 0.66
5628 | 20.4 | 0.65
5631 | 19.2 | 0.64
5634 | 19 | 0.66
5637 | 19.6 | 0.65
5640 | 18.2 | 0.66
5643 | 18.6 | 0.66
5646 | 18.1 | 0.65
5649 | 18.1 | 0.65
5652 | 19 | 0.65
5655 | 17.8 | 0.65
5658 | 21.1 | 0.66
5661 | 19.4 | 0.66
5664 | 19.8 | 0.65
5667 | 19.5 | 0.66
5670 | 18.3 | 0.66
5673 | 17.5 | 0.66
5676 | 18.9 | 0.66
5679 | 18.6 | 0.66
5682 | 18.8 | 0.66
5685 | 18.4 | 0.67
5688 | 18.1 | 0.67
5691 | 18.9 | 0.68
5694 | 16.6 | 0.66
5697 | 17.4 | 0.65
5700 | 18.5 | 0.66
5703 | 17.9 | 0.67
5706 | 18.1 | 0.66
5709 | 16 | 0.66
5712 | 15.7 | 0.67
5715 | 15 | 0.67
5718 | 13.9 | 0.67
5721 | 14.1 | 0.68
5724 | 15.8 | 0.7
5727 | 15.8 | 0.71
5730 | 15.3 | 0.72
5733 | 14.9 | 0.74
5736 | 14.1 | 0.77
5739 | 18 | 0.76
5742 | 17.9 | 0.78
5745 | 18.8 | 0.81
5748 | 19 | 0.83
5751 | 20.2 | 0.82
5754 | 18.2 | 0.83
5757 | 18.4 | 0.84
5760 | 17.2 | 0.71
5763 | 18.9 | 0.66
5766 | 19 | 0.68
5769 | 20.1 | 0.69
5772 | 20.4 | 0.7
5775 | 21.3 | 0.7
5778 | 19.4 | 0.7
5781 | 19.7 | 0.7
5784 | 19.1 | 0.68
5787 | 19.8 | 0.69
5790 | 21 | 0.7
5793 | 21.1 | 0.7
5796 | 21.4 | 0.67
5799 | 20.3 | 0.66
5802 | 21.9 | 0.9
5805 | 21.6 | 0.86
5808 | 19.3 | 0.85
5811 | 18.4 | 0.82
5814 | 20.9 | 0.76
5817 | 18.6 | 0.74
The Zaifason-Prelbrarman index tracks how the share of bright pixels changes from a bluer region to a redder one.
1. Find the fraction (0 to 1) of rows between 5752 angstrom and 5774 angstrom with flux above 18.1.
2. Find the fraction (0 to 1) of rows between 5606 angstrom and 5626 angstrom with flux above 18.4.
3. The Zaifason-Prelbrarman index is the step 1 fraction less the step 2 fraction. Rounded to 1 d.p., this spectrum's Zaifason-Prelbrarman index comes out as 0.6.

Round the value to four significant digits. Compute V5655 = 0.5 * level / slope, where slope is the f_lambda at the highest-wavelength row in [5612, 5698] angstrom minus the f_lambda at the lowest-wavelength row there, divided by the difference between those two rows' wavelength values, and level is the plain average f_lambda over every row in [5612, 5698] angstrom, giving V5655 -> -1121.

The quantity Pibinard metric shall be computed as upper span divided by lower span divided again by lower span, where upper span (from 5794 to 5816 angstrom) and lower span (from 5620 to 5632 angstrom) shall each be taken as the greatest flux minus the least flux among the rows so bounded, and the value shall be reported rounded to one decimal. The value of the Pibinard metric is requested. 2.4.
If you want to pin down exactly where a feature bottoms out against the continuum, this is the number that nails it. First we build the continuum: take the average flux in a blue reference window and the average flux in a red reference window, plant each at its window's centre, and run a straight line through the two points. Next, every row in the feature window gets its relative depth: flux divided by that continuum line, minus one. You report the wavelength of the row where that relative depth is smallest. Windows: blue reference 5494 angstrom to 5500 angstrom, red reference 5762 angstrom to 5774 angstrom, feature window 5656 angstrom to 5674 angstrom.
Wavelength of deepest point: 5673 angstrom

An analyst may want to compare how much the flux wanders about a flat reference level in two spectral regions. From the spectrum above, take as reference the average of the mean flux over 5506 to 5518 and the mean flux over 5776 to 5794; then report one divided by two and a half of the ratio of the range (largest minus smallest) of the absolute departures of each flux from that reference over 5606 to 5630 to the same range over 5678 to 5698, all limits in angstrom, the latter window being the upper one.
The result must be 0.36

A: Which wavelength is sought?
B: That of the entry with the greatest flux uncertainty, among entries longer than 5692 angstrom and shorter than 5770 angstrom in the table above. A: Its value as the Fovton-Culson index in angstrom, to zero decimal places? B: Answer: 5757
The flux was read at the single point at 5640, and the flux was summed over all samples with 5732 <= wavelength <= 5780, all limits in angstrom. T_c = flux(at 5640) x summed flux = 5384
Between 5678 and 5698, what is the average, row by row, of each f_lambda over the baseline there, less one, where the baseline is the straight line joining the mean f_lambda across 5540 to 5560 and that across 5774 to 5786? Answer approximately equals -0.05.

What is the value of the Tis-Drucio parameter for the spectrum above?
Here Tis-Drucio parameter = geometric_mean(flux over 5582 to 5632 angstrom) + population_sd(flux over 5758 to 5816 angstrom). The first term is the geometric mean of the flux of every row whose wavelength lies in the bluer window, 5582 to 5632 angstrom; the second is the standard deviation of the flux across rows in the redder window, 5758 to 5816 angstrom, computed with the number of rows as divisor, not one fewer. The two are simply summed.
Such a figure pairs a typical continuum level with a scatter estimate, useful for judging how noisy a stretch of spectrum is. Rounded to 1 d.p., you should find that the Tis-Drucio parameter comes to 20.2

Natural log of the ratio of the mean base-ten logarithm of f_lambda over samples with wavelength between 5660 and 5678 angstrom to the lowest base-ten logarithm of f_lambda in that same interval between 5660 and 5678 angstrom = 0.026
